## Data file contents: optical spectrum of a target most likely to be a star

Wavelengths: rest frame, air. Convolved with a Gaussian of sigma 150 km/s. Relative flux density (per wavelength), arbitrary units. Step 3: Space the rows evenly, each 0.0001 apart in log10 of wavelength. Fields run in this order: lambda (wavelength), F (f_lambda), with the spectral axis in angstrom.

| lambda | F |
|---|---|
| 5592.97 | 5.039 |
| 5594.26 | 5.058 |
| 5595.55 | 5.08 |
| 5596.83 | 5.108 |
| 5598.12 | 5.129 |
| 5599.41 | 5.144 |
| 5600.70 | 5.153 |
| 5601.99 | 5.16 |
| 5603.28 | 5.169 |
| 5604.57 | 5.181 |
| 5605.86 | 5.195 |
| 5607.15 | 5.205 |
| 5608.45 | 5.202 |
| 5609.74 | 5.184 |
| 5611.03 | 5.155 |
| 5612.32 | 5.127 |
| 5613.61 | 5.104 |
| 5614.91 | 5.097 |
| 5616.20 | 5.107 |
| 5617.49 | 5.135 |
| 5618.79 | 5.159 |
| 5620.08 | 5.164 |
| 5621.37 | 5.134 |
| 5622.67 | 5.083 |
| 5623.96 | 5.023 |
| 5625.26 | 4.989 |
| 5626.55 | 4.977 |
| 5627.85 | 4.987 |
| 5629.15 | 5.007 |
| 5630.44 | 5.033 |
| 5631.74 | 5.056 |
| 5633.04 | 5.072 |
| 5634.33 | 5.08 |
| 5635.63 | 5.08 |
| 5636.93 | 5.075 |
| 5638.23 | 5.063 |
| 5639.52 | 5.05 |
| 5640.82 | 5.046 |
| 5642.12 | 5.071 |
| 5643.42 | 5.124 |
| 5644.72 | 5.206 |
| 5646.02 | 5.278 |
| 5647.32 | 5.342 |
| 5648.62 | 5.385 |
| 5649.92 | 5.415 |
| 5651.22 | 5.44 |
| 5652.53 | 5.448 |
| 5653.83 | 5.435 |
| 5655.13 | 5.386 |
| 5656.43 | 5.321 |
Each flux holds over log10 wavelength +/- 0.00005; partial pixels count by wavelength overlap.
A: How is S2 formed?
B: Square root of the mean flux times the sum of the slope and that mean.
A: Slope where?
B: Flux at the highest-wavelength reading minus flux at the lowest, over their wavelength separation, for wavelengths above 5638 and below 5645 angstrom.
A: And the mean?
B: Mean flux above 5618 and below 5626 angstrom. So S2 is 5.10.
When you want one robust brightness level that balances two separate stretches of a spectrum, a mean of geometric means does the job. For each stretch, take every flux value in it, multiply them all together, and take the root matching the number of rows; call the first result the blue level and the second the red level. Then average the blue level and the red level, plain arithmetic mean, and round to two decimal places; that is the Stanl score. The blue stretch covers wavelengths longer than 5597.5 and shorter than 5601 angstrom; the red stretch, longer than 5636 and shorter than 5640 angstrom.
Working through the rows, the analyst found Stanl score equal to 5.10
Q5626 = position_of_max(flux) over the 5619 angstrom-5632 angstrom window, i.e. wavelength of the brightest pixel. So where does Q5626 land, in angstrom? 5620.08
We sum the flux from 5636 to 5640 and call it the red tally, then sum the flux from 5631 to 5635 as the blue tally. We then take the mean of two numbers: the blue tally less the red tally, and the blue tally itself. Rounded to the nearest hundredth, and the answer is 7.61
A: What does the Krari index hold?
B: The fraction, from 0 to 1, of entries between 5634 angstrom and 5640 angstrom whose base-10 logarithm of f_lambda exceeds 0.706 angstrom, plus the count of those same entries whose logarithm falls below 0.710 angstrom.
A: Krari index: 5.0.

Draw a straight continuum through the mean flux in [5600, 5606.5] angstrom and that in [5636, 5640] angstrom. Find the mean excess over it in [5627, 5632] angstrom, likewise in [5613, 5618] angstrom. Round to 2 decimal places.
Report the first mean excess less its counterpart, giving -0.05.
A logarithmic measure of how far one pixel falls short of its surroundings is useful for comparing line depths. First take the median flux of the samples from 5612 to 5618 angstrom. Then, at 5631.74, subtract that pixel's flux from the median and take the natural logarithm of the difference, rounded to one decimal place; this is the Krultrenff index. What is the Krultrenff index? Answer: -3.0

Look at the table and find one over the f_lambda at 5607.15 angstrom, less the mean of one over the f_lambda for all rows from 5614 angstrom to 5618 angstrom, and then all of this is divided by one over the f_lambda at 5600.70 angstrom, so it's -0.018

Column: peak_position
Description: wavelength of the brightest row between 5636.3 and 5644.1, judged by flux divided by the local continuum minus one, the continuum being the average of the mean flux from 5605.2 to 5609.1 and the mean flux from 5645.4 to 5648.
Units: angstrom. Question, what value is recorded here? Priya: 5643.42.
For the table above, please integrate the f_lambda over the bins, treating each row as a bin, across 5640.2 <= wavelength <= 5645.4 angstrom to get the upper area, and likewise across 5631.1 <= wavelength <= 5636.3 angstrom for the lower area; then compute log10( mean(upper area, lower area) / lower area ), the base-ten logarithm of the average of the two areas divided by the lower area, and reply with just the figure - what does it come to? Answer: 0.002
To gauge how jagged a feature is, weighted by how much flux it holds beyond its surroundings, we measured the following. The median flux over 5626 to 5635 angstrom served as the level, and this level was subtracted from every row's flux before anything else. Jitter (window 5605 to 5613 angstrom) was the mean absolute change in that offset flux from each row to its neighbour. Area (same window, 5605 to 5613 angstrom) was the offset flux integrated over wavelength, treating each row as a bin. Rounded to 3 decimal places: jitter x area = 0.020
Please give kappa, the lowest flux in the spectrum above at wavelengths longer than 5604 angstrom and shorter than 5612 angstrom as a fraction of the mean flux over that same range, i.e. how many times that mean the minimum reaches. 0.994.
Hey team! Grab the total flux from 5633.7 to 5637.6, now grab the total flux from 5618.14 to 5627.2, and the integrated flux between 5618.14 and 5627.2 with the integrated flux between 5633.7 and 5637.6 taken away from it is 26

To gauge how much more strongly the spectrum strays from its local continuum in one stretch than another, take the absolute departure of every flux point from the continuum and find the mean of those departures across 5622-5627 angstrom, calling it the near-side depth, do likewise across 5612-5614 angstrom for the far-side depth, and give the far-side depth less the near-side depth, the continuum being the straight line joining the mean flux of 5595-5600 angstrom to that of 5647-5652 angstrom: -0.16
